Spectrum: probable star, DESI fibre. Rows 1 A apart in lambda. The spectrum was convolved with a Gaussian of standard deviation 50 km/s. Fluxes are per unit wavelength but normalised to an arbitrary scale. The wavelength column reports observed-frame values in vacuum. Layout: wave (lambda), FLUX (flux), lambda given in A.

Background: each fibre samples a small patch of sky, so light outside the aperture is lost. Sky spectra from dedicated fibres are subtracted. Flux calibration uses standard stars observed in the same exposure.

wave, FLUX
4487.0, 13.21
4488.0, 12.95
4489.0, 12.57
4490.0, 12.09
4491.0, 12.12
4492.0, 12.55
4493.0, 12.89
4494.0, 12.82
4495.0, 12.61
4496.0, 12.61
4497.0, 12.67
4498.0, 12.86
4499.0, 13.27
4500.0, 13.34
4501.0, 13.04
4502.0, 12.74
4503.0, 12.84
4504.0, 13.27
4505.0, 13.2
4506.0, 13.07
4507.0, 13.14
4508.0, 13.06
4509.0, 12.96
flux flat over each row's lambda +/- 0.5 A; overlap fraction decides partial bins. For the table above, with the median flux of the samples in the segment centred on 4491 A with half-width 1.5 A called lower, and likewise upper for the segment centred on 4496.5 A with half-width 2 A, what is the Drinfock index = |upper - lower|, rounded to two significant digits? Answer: 0.52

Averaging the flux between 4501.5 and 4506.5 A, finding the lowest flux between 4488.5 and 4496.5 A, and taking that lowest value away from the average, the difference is 0.9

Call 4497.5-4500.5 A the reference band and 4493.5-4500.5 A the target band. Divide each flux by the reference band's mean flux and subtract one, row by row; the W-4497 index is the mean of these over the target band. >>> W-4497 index -0.021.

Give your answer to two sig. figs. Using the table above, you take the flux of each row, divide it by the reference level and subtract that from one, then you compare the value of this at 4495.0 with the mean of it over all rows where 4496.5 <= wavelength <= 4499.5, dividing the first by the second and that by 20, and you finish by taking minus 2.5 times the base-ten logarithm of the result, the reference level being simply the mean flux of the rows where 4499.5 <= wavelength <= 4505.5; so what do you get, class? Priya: 1.9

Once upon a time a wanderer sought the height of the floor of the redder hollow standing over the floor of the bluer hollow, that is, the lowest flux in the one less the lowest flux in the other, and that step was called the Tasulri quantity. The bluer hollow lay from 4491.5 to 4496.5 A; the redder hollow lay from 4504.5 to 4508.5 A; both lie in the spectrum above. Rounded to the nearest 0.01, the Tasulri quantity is 0.51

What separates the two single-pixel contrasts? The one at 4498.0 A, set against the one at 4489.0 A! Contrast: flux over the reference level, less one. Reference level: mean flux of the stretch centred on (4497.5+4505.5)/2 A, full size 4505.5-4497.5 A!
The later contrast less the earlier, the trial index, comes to 0.022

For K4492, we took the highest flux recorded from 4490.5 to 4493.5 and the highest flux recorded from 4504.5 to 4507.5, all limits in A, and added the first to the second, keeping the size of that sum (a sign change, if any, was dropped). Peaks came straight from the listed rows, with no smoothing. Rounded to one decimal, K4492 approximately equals 26.1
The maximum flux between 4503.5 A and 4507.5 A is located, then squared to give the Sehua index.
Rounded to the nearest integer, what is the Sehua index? 176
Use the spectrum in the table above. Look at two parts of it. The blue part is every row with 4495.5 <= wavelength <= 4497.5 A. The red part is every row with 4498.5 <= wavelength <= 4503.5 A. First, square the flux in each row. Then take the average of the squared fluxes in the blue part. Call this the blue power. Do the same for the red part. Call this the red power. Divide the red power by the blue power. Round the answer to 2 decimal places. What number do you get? 1.07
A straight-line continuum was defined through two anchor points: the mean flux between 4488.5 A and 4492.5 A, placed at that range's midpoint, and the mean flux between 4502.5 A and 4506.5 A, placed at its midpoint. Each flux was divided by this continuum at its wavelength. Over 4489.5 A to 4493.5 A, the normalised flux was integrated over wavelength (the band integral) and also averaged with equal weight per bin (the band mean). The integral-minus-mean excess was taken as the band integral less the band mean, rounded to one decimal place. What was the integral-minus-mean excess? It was 3.0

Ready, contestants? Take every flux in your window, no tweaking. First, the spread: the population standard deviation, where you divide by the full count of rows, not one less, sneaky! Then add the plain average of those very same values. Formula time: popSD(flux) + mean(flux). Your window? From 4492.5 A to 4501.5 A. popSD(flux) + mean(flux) 13.15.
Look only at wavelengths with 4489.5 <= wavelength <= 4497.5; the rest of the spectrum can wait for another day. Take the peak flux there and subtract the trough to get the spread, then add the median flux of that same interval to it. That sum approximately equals 13.4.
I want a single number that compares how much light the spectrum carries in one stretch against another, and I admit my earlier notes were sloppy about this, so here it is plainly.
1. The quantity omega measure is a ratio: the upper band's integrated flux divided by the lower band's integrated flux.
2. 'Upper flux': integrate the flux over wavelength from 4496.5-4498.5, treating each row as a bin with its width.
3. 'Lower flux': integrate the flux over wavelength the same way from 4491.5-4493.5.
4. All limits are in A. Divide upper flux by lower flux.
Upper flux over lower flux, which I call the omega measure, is 1.0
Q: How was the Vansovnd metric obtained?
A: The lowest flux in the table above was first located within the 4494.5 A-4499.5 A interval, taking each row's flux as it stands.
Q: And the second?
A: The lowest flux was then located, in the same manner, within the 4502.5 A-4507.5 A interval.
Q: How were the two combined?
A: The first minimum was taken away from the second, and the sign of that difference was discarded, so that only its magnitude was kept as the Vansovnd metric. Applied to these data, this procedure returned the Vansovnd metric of 0.23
